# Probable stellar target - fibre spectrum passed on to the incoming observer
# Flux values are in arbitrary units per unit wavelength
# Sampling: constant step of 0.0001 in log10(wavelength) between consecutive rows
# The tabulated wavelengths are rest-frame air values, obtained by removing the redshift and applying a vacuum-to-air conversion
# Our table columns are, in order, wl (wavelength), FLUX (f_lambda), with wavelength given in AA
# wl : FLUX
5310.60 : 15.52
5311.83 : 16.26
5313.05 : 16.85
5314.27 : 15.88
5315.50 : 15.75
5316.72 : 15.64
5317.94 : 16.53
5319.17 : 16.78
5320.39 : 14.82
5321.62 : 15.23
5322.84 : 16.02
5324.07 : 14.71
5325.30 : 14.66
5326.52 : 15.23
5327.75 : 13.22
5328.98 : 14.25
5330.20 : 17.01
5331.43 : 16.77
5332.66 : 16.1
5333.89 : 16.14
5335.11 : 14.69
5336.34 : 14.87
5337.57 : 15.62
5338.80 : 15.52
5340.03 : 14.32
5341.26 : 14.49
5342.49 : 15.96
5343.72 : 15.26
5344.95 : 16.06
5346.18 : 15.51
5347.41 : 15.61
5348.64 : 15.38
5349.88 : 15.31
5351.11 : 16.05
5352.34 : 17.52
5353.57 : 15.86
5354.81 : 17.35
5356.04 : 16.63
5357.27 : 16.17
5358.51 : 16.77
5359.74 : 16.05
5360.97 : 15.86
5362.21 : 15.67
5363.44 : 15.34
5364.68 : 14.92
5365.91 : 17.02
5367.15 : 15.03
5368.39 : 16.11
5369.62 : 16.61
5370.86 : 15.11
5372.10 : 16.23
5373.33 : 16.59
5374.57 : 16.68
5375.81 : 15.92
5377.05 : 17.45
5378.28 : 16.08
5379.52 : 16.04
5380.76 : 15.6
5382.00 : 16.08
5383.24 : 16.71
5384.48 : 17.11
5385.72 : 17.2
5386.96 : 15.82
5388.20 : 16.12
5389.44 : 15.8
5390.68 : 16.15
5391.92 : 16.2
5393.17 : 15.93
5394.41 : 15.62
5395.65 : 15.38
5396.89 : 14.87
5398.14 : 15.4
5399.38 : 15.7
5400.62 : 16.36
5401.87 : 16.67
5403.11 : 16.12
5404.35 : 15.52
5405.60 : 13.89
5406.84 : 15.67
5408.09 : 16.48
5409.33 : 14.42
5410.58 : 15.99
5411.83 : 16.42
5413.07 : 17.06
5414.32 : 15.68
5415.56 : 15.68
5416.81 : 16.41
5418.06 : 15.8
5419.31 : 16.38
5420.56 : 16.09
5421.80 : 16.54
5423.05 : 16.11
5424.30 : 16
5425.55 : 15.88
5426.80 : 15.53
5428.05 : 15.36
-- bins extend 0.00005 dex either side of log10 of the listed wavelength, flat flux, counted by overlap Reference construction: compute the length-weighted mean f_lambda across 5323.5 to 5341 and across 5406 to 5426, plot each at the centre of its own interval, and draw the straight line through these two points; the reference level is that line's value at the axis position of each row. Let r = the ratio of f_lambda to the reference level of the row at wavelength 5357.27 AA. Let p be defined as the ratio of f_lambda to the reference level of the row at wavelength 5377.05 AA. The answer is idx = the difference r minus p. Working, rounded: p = 1.12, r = 1.047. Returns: -0.07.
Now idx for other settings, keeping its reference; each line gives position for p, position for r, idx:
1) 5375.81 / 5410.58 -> -0.02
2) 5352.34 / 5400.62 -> -0.11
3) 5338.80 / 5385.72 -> 0.08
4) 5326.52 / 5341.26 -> -0.06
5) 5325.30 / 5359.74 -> 0.07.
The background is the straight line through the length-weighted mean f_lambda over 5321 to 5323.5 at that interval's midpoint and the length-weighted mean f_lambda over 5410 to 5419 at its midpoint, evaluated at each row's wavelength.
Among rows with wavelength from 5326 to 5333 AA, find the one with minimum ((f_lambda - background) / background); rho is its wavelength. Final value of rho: 5327.75 AA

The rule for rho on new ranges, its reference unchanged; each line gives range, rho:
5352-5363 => 5362.21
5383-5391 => 5389.44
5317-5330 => 5327.75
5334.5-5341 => 5340.03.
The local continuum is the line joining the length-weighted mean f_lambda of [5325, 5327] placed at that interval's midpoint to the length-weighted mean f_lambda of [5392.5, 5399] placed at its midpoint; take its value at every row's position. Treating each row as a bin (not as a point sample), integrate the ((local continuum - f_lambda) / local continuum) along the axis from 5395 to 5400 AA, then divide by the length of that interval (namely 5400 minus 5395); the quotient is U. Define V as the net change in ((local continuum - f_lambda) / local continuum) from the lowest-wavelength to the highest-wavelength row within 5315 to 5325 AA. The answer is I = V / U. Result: 10.0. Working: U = 0.007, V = 0.07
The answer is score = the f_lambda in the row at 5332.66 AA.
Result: 16.1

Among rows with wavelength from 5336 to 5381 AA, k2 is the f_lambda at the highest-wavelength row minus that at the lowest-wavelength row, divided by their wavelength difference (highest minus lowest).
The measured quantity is 0.02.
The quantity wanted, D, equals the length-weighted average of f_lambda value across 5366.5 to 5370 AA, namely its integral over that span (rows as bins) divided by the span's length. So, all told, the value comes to 15.9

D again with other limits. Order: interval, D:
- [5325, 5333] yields 15.3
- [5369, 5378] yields 16.4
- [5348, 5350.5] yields 15.3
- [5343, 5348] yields 15.6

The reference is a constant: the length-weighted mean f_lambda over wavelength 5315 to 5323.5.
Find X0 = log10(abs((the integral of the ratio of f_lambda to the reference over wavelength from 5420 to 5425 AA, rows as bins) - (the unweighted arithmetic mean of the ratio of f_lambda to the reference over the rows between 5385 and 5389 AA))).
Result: 0.61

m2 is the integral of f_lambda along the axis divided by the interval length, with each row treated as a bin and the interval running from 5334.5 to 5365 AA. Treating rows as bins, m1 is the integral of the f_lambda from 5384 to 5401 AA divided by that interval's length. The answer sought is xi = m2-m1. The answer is -0.24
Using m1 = 15.96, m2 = 15.7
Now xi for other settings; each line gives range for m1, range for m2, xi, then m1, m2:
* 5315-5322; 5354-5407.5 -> 0.22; 15.82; 16.0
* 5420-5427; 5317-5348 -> -0.64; 16.06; 15.4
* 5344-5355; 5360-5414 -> -0.02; 15.99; 16.0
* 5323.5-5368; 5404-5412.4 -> -0.18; 15.64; 15.5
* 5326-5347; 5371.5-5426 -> 0.69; 15.36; 16.0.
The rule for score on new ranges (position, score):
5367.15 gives 15.03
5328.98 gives 14.25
